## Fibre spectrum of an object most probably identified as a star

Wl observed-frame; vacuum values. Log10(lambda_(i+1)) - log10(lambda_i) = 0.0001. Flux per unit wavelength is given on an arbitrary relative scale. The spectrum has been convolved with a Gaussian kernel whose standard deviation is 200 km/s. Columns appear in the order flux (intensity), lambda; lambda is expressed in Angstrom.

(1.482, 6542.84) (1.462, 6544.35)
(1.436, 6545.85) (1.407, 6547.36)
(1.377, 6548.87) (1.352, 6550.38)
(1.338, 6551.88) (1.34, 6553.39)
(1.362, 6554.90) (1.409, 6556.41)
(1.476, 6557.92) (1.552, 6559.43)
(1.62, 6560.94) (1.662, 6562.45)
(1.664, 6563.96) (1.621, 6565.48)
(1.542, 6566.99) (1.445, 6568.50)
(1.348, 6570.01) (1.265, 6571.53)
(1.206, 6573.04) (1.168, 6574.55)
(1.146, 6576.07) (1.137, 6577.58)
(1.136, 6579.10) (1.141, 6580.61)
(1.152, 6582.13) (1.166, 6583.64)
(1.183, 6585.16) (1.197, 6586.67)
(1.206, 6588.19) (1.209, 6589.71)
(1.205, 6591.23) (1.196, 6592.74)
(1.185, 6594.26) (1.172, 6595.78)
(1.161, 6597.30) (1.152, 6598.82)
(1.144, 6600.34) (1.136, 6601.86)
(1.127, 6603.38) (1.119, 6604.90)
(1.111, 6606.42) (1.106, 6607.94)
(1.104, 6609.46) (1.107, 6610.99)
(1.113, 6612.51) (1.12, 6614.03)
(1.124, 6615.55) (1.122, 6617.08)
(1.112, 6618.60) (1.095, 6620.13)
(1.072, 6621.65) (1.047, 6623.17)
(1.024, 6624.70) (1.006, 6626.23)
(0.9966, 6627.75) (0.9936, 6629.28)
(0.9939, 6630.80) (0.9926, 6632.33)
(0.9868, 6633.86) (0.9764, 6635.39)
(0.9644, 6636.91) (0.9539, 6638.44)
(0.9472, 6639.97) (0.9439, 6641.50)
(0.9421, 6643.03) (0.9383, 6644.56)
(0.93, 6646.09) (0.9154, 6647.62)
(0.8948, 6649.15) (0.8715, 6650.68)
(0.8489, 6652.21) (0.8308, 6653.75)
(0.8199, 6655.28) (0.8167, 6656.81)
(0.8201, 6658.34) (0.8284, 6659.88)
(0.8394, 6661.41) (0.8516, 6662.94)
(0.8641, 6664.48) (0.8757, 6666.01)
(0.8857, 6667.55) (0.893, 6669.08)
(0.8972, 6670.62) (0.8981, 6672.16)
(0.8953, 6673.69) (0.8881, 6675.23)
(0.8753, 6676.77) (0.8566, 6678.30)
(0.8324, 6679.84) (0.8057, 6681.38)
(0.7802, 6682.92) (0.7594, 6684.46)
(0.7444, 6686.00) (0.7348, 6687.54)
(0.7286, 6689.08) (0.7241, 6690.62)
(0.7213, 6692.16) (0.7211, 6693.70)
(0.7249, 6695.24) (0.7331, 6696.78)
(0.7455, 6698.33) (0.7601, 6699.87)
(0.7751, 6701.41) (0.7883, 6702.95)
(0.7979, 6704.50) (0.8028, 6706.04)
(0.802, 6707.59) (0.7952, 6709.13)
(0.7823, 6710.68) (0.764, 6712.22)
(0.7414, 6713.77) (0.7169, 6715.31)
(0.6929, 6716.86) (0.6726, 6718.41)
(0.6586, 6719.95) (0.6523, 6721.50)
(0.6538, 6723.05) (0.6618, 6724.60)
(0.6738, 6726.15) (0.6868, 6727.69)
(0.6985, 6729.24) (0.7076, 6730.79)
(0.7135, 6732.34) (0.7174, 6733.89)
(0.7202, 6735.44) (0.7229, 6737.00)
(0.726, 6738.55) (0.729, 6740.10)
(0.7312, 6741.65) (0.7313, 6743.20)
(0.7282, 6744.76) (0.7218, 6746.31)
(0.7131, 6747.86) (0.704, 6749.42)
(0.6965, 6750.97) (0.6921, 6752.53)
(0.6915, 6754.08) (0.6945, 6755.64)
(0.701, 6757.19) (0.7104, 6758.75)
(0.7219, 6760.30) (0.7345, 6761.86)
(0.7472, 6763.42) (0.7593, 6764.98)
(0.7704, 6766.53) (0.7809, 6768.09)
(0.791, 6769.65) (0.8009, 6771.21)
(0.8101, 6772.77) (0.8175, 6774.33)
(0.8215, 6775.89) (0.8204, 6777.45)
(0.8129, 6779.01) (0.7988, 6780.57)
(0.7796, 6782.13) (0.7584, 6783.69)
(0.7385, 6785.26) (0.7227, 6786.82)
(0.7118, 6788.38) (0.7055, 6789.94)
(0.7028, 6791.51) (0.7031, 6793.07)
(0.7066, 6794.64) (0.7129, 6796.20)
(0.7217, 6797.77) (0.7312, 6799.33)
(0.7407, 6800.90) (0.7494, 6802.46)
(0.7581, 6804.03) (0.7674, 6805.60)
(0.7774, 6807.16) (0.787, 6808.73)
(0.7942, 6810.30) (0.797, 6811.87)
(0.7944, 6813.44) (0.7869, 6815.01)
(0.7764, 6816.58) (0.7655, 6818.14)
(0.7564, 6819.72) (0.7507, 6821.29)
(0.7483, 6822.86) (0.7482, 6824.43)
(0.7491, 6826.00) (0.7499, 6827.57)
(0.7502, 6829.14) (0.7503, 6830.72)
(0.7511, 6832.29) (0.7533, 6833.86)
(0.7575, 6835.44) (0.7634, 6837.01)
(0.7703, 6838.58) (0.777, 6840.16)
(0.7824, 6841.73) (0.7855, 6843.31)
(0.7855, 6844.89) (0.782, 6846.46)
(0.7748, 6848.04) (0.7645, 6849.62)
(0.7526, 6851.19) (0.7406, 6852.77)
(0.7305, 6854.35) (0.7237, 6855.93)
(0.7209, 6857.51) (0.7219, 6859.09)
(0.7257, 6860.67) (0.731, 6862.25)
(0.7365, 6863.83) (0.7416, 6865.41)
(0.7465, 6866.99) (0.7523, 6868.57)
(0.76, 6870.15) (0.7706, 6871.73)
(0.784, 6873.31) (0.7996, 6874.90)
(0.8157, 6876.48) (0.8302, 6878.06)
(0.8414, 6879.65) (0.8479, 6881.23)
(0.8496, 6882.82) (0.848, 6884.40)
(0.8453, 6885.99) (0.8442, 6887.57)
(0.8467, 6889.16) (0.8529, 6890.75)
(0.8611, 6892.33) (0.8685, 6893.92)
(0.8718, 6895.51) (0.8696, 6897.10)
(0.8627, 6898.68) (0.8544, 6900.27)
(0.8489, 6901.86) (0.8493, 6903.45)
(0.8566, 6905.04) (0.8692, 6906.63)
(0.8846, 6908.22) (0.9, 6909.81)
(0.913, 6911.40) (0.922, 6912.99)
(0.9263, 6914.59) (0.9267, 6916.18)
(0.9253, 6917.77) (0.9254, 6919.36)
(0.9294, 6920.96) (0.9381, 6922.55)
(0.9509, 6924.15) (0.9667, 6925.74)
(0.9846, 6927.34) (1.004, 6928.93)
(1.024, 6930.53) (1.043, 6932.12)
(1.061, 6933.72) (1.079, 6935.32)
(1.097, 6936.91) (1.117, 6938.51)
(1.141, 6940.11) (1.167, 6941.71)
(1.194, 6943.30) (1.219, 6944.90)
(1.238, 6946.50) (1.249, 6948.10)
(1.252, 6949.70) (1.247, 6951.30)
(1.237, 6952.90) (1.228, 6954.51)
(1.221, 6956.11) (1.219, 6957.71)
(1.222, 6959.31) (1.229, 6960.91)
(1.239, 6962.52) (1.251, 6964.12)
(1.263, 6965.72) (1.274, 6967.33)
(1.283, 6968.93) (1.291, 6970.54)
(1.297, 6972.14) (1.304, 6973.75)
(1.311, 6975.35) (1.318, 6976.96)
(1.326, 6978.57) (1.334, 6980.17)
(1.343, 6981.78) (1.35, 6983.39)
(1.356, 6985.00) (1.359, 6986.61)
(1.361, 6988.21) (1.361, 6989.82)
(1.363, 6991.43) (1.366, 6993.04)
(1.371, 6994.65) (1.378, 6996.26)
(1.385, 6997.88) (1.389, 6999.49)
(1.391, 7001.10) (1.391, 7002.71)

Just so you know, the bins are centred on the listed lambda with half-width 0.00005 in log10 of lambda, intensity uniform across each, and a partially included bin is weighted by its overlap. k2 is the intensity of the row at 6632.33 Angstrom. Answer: 0.9926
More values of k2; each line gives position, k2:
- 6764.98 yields 0.7593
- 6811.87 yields 0.797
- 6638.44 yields 0.9539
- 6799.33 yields 0.7312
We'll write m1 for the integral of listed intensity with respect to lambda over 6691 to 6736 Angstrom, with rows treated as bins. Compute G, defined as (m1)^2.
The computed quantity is 1070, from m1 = 33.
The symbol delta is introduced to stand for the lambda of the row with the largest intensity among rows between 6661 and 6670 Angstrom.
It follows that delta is 6669.08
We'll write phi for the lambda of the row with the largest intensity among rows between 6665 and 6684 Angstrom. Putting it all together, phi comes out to 6672.16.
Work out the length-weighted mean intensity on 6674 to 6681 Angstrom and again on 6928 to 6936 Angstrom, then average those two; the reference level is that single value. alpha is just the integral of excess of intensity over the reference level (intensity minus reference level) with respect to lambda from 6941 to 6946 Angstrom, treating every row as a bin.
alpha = 1.2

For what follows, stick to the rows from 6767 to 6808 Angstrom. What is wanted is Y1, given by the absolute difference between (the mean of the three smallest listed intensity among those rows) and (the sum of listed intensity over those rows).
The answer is 19.0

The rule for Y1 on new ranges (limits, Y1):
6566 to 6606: 30.1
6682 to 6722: 18.7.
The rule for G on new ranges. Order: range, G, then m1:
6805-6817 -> 89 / 9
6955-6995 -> 2719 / 52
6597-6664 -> 4471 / 67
